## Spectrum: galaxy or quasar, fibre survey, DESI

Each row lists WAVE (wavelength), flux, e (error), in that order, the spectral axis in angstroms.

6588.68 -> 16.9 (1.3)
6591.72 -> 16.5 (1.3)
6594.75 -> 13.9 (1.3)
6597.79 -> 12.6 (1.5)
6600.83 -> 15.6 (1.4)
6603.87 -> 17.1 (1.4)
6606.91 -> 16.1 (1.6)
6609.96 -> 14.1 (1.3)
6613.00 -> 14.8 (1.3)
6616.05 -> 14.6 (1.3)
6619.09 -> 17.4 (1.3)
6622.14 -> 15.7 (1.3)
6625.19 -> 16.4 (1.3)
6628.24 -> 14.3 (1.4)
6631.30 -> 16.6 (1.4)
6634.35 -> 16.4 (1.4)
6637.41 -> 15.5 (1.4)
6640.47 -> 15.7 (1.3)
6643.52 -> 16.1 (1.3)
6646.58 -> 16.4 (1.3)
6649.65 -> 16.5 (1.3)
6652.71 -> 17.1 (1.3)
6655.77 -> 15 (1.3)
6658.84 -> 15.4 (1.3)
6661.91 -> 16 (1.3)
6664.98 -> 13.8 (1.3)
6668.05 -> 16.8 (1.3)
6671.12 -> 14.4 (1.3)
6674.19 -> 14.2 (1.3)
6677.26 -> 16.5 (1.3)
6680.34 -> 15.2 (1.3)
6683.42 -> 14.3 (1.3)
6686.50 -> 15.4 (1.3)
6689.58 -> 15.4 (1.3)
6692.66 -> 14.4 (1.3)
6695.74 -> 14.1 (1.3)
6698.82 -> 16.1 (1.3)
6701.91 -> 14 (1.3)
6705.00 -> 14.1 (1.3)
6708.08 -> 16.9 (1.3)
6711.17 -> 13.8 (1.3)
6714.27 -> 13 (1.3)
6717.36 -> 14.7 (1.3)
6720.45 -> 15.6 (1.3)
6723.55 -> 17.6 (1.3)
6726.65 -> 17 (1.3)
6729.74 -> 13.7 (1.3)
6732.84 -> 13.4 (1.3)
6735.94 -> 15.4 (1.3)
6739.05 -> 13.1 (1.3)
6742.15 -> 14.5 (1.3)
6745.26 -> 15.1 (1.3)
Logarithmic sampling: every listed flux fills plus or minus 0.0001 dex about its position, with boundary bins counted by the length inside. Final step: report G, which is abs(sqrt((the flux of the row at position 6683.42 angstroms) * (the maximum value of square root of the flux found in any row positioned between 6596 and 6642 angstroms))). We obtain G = 7.7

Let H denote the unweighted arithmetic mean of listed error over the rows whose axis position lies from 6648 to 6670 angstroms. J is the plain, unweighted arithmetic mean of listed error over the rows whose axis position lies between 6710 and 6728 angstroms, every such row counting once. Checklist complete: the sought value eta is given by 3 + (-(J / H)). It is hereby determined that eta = 2.00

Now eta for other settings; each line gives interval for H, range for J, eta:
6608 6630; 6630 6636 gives 1.93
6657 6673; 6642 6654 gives 2.00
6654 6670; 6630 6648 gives 1.96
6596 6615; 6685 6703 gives 2.08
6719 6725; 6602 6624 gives 1.96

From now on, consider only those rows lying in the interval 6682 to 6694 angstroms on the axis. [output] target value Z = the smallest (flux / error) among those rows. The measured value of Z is 11.0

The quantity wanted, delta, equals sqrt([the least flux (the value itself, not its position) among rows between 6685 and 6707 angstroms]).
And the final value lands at 3.74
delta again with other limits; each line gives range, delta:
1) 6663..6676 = 3.71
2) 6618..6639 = 3.78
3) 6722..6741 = 3.62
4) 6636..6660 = 3.87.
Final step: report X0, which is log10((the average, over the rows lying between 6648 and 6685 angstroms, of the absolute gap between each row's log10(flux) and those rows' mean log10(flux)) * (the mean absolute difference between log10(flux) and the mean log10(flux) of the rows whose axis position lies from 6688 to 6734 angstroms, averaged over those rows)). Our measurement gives -3.03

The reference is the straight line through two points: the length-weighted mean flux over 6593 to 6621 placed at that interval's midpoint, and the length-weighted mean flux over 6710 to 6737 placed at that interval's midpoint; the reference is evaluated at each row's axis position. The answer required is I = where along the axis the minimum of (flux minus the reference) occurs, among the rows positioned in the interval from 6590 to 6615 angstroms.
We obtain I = 6597.79 angstroms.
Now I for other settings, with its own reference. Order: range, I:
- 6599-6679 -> 6664.98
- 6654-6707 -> 6664.98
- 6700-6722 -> 6714.27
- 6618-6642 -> 6628.24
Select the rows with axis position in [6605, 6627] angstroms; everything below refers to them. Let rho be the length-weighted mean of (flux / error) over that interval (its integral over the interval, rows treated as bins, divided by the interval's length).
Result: 11.65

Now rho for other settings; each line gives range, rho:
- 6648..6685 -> 11.87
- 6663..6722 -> 11.45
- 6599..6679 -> 11.78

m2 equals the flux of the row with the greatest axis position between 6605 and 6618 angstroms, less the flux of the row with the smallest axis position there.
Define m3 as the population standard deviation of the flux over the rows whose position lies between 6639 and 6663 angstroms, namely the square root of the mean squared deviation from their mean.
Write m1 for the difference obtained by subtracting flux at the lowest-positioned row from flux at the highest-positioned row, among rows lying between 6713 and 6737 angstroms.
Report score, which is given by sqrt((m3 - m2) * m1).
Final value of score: 2.3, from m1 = 2.40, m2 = -1.5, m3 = 0.62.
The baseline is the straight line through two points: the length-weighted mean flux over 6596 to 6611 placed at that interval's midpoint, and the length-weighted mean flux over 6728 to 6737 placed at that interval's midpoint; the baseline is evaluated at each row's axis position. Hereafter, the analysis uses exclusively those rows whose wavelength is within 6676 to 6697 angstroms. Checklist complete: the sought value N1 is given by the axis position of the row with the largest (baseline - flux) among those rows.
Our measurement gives 6695.74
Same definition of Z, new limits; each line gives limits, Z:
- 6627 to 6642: 10.2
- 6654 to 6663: 11.5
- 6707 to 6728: 10.0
